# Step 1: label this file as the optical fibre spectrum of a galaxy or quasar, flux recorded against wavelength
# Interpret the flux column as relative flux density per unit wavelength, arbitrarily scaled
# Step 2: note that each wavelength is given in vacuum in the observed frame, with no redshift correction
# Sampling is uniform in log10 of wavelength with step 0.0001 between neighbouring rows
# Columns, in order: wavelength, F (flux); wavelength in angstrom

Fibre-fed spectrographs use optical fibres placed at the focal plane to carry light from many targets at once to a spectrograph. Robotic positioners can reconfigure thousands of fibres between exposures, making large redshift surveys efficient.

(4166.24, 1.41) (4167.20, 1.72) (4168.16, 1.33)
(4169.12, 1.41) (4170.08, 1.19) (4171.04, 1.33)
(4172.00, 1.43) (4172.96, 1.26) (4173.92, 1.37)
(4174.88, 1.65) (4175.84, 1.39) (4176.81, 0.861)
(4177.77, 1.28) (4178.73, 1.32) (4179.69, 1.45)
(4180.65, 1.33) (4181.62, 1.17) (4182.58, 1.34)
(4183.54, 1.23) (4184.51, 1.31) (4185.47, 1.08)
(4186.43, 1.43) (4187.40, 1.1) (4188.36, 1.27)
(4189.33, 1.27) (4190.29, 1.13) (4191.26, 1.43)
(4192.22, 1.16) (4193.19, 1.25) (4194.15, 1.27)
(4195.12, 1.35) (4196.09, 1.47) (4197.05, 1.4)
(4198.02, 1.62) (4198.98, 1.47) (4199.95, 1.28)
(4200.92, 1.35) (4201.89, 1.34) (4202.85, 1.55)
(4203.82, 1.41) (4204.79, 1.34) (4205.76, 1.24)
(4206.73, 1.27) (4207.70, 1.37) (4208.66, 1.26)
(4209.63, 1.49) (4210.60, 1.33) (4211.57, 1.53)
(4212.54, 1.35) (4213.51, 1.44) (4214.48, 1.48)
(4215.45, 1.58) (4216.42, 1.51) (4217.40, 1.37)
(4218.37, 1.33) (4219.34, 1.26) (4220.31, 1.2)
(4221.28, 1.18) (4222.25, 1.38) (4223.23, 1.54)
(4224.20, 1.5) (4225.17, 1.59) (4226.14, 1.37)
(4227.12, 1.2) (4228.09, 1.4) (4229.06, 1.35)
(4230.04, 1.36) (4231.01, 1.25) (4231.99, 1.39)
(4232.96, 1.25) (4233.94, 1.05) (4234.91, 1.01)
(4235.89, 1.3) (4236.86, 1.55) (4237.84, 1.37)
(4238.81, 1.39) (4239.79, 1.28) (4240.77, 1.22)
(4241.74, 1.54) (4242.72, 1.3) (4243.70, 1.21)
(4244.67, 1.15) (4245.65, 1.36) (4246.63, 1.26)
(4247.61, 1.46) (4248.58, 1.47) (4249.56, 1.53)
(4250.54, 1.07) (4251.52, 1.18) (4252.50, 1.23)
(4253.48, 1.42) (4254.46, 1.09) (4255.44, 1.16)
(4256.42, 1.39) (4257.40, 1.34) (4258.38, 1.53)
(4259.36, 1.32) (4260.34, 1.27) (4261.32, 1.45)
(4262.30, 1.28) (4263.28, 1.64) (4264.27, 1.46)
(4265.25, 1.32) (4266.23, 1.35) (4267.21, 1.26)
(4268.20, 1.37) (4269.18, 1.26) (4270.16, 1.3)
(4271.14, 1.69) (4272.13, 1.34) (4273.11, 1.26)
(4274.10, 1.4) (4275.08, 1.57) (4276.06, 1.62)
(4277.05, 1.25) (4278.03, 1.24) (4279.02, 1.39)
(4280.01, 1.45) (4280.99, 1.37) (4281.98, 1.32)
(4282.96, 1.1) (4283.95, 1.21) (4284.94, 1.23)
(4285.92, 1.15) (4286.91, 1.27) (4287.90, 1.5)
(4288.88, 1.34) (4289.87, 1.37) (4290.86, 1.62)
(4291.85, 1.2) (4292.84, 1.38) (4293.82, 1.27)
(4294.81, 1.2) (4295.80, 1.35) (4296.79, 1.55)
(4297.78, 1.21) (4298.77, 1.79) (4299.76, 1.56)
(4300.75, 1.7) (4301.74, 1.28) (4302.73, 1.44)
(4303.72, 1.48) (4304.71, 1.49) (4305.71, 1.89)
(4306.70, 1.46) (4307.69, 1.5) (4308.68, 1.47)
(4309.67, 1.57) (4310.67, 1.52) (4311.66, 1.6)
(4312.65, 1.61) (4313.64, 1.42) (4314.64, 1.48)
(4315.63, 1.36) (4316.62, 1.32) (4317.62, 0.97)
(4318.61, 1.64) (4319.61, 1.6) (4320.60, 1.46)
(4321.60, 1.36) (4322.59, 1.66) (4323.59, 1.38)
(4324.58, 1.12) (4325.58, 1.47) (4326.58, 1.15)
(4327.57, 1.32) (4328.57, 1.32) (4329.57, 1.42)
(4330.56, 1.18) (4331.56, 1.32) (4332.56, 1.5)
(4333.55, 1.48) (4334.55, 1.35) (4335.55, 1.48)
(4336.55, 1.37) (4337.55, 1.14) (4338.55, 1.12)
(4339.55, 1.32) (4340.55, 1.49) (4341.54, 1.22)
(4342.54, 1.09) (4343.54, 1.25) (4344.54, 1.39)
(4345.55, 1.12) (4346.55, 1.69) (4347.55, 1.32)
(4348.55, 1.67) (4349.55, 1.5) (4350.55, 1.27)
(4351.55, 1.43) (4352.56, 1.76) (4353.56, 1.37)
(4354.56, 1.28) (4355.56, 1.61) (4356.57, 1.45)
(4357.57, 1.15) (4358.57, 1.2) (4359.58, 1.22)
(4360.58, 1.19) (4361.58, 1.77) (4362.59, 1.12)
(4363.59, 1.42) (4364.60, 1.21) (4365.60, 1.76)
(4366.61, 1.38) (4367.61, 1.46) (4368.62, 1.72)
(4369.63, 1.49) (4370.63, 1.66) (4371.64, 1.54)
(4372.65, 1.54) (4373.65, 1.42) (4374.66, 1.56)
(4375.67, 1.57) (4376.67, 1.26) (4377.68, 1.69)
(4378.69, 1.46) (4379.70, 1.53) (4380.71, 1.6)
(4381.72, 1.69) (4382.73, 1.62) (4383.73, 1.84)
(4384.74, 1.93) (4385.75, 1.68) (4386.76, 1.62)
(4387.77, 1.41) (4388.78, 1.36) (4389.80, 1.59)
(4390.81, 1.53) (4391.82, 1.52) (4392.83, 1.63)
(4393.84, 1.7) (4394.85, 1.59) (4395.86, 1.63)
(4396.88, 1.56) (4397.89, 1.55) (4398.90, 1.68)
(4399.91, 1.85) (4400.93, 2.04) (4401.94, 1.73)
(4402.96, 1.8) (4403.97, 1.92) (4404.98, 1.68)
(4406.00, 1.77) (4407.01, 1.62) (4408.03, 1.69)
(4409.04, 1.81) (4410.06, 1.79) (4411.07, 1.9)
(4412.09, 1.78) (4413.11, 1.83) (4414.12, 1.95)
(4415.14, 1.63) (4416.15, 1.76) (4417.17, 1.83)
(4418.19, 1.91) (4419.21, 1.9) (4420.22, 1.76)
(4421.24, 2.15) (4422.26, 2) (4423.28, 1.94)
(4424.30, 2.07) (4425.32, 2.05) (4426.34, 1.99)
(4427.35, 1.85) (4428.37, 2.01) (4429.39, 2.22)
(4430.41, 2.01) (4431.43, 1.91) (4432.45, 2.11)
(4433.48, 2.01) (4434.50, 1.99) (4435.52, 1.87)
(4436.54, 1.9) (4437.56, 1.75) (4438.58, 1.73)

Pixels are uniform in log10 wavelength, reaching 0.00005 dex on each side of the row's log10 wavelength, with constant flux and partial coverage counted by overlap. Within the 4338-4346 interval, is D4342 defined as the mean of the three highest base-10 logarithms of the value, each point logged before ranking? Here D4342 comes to 0.15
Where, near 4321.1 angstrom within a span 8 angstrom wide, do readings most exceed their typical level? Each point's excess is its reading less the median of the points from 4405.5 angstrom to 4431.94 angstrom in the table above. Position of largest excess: 4322.59 angstrom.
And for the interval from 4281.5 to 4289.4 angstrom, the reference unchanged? 4287.90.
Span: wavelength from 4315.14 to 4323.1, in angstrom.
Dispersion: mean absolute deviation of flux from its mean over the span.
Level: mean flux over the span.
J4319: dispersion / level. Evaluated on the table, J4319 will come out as 0.12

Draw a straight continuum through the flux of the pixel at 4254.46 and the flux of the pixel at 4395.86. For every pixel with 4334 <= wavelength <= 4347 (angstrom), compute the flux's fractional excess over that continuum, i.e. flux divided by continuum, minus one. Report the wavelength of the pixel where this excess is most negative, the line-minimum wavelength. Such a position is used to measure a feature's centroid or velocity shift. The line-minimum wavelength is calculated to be 4342.54 angstrom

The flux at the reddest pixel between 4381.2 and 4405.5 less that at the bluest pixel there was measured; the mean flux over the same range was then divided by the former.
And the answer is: -167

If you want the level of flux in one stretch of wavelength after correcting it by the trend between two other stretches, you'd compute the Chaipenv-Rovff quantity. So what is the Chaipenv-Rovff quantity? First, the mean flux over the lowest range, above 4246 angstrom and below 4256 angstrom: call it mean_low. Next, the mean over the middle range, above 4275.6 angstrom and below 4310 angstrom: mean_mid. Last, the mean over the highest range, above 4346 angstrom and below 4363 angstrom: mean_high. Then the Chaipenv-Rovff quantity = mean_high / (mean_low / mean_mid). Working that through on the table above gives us 1.54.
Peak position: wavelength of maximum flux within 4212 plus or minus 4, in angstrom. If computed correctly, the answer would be 4215.45 angstrom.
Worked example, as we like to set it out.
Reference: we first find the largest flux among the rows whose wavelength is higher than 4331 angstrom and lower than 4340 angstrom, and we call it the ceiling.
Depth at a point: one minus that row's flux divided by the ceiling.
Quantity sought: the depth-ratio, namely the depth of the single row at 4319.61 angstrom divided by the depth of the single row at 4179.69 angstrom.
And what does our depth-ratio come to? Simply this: -2.0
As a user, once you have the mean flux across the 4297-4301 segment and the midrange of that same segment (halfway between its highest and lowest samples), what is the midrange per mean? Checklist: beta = 0.96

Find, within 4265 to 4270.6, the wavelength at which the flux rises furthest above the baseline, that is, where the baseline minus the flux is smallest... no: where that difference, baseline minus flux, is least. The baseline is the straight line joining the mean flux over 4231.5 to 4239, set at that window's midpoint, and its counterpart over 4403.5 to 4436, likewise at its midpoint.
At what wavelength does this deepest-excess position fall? 4268.20 angstrom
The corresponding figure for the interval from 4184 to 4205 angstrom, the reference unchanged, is 4198.02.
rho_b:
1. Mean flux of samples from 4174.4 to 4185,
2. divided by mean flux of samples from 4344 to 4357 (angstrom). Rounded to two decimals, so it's 0.90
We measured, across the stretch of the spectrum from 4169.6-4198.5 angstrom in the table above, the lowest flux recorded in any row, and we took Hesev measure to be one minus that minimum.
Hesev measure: 0.14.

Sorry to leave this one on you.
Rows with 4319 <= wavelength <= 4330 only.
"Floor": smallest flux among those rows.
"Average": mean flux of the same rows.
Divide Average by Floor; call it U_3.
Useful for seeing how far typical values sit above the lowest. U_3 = 1.24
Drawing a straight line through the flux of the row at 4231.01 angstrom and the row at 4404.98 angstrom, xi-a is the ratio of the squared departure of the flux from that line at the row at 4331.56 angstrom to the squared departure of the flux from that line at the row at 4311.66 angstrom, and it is 1.4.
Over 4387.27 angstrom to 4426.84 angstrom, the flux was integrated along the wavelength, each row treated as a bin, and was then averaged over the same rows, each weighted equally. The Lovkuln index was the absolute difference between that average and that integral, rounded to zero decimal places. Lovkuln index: 68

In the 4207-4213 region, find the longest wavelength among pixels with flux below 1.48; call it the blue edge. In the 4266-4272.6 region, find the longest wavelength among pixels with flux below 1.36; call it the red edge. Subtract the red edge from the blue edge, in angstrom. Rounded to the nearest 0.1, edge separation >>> -59.6 angstrom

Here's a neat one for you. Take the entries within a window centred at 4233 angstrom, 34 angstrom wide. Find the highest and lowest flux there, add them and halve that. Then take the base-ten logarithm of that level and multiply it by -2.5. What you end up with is -0.28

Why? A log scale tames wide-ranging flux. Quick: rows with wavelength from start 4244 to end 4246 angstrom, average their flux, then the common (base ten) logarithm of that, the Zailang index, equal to 0.10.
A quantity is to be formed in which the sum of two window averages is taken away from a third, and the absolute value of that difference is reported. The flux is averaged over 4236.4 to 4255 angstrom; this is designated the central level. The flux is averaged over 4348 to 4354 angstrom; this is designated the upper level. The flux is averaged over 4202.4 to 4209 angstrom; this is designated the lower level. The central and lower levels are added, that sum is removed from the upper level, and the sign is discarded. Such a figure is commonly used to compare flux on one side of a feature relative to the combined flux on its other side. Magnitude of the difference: 1.17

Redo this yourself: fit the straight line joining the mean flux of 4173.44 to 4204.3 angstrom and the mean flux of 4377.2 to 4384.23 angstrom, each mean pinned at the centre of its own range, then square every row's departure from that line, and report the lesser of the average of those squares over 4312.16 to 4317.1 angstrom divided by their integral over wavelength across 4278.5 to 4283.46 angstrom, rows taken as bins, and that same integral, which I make 0.10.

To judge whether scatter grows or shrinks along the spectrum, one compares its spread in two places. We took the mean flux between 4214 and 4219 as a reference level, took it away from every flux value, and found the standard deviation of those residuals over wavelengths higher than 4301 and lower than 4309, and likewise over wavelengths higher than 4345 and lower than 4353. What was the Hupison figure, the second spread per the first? 1.32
